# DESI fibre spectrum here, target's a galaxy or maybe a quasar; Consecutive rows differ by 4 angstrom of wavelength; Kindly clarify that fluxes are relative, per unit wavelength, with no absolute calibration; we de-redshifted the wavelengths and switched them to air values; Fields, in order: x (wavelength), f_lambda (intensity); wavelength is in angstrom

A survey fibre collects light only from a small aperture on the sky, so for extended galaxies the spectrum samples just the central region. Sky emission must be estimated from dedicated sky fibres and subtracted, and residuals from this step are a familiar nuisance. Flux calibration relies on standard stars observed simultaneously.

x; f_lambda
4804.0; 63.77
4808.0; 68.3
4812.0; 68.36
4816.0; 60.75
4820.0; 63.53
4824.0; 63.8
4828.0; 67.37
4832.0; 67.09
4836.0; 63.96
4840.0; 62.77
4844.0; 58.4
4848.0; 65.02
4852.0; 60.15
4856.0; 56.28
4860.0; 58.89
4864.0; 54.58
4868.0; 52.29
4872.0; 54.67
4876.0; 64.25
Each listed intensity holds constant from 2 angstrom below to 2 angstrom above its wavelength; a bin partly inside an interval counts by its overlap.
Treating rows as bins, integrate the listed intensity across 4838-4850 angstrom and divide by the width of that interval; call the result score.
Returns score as 62.1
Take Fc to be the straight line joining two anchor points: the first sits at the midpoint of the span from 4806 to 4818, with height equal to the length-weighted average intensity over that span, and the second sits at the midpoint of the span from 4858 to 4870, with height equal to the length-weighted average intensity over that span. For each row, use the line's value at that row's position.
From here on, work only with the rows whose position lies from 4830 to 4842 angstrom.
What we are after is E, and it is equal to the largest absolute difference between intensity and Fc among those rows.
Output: 5.3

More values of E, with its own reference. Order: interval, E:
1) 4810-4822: 4.2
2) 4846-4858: 6.5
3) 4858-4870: 2.8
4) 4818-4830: 4.8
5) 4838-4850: 6.5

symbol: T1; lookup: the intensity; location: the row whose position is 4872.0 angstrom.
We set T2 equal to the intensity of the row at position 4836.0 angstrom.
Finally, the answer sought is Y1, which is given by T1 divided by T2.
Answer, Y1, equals 0.85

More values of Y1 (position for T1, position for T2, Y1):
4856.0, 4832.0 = 0.84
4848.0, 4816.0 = 1.07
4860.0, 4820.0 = 0.93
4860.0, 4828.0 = 0.87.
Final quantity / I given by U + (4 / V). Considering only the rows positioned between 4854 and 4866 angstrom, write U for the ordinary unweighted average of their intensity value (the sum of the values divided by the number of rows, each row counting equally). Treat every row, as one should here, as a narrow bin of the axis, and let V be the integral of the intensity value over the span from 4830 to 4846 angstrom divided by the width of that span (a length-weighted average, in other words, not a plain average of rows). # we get 57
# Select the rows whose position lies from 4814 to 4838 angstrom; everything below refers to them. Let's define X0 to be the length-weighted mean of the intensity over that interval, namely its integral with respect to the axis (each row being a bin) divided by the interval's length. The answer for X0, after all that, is 64.4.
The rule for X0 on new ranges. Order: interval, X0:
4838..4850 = 62.1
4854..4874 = 55.3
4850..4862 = 58.4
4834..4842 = 63.4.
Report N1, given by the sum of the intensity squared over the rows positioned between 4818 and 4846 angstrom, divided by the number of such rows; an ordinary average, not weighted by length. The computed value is 4084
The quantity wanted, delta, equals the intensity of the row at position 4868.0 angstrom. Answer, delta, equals 52.29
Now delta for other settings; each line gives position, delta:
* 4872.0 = 54.67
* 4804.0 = 63.77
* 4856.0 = 56.28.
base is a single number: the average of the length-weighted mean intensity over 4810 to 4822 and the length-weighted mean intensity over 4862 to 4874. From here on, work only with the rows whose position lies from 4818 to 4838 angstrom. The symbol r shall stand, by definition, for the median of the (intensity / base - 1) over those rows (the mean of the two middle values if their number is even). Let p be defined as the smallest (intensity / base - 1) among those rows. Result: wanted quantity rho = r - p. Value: 0.007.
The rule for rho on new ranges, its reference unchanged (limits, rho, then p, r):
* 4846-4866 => 0.073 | -0.075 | -0.002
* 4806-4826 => 0.052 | 0.029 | 0.081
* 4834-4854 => 0.074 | -0.011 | 0.063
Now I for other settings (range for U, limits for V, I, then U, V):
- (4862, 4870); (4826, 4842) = 53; 53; 65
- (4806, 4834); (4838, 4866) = 66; 66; 59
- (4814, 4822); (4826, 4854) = 62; 62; 64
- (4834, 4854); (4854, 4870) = 62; 62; 56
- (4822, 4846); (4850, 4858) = 64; 64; 58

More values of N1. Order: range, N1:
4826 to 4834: 4520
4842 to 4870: 3372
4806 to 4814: 4669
